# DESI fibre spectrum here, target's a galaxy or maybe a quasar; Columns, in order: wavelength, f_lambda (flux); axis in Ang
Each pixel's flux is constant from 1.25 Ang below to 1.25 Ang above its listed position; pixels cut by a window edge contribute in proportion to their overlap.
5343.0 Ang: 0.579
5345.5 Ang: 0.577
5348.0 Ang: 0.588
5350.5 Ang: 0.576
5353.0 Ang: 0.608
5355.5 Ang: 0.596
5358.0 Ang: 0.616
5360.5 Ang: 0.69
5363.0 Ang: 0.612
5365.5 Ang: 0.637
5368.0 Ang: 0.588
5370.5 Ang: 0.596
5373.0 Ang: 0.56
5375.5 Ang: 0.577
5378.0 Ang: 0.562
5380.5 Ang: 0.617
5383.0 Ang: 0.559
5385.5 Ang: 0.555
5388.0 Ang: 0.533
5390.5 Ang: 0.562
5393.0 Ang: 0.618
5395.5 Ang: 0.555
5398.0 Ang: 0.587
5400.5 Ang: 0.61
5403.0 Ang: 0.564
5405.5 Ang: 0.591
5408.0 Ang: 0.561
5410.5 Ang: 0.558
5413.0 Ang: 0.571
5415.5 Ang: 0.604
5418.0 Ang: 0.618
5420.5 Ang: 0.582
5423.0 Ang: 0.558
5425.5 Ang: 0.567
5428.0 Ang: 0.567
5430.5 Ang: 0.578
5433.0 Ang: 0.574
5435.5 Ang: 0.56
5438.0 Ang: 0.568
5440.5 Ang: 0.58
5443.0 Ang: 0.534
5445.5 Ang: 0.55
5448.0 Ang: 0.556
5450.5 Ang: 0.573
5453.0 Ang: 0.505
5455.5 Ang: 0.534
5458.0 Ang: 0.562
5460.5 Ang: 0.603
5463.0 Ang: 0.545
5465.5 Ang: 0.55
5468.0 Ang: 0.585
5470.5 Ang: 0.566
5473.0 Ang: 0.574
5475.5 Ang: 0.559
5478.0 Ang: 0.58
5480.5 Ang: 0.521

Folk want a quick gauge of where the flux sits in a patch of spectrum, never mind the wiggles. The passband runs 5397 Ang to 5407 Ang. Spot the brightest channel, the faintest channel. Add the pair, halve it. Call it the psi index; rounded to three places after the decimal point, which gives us 0.587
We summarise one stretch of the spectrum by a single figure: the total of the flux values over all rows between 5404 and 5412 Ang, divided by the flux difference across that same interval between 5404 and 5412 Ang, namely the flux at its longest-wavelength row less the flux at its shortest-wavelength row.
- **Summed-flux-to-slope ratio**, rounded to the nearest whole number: -52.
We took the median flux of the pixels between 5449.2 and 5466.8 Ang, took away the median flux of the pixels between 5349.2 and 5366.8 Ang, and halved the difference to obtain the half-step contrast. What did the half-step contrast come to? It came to -0.031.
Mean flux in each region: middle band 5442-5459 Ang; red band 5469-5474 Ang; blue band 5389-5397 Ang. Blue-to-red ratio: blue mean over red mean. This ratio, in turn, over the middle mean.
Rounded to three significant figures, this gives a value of 1.86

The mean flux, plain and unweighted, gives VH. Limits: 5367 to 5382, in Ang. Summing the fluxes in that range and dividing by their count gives 0.583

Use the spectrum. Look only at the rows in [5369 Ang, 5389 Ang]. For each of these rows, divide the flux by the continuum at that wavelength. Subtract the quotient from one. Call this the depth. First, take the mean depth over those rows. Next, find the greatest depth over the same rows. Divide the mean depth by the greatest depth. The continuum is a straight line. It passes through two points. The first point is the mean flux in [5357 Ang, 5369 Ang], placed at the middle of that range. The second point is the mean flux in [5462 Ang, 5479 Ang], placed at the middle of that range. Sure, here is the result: 0.60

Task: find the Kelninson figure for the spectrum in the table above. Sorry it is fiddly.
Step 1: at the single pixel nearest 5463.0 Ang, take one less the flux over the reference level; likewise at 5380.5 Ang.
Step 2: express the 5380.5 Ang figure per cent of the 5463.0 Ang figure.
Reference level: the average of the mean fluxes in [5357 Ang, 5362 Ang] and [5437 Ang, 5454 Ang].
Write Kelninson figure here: -25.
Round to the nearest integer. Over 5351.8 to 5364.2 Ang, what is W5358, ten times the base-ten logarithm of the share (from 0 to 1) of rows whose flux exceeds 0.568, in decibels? 0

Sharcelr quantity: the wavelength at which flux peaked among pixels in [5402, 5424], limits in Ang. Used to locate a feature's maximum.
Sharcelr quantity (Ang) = 5418.0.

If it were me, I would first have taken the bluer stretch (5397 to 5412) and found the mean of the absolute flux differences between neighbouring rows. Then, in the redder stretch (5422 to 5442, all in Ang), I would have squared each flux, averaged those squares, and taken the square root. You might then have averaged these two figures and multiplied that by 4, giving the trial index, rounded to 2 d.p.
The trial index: 1.19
